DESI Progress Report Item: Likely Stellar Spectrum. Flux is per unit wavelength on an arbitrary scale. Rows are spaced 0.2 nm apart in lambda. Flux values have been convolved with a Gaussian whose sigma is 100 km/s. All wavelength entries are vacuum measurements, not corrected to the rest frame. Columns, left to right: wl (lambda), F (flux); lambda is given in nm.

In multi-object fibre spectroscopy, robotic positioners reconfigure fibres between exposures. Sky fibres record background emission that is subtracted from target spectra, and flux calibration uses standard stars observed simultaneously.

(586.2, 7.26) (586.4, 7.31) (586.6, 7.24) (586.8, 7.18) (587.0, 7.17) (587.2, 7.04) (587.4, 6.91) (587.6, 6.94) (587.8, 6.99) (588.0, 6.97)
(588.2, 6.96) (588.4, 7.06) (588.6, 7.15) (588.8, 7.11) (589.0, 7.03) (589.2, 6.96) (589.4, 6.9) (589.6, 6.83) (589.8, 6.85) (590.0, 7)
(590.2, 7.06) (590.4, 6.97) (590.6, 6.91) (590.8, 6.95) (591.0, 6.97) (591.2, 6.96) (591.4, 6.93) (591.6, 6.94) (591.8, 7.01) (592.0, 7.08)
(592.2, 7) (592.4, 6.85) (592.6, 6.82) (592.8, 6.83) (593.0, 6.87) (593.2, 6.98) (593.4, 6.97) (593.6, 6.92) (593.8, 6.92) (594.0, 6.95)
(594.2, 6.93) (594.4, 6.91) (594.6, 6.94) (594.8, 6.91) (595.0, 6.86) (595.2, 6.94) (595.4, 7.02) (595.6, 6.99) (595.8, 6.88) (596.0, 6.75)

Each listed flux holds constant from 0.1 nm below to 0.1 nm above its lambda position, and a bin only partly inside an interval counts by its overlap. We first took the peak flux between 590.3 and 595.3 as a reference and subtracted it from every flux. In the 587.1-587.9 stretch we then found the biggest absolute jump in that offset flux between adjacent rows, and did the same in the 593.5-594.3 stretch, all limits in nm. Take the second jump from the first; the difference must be 0.10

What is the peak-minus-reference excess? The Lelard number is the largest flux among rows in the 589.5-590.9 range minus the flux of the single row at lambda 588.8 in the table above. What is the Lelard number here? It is -0.050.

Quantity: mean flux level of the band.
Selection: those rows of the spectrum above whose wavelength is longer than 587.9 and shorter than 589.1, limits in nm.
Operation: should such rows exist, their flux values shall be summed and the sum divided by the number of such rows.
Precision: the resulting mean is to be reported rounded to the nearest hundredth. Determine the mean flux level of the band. 7.05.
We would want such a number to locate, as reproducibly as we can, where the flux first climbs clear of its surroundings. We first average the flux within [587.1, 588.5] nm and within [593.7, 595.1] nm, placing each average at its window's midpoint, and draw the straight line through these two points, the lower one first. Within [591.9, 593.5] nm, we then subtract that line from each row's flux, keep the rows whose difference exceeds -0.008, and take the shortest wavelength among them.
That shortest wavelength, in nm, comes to 592.0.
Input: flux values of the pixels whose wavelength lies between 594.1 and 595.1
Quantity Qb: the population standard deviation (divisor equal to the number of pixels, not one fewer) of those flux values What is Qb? 0.028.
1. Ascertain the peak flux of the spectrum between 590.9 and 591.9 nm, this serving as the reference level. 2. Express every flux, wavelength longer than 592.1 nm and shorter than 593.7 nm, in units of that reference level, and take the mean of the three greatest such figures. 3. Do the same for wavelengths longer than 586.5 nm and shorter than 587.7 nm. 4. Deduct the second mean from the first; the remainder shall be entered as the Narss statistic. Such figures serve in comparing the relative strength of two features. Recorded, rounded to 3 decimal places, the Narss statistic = -0.030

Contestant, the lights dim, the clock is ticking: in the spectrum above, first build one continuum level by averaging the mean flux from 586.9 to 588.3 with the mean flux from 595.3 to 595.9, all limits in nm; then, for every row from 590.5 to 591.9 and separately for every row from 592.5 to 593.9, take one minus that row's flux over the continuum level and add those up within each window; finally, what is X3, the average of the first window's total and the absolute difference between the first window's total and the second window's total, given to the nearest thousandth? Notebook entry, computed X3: 0.040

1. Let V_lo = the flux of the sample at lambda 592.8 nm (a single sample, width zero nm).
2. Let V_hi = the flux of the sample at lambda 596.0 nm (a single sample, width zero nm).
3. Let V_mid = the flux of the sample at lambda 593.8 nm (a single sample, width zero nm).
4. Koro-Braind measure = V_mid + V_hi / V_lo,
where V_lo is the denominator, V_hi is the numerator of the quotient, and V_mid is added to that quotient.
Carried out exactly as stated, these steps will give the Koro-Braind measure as 7.908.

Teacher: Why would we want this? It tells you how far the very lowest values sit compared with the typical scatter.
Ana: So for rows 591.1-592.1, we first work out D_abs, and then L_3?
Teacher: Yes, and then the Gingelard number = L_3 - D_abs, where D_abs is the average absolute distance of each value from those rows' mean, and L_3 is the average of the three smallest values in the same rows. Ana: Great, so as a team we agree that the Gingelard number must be 6.89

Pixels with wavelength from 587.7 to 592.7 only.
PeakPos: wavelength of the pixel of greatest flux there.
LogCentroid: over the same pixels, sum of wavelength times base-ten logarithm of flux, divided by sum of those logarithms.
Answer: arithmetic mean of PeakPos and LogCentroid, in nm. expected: 589.40 nm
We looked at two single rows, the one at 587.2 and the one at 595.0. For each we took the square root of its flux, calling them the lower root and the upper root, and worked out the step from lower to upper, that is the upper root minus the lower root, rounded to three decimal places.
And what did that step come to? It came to -0.034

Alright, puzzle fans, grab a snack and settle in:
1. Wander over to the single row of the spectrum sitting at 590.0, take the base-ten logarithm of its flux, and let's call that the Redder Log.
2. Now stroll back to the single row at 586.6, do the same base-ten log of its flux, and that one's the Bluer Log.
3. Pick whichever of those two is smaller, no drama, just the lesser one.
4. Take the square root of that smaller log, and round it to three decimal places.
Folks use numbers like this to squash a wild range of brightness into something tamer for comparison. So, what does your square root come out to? 0.919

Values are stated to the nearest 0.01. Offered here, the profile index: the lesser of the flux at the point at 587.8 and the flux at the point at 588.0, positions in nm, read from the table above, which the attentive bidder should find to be 6.97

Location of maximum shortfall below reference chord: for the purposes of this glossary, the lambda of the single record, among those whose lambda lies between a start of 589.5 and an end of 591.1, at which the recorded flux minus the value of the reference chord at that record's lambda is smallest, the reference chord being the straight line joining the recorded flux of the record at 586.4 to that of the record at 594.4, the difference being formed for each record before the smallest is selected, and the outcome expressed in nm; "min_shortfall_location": 589.6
